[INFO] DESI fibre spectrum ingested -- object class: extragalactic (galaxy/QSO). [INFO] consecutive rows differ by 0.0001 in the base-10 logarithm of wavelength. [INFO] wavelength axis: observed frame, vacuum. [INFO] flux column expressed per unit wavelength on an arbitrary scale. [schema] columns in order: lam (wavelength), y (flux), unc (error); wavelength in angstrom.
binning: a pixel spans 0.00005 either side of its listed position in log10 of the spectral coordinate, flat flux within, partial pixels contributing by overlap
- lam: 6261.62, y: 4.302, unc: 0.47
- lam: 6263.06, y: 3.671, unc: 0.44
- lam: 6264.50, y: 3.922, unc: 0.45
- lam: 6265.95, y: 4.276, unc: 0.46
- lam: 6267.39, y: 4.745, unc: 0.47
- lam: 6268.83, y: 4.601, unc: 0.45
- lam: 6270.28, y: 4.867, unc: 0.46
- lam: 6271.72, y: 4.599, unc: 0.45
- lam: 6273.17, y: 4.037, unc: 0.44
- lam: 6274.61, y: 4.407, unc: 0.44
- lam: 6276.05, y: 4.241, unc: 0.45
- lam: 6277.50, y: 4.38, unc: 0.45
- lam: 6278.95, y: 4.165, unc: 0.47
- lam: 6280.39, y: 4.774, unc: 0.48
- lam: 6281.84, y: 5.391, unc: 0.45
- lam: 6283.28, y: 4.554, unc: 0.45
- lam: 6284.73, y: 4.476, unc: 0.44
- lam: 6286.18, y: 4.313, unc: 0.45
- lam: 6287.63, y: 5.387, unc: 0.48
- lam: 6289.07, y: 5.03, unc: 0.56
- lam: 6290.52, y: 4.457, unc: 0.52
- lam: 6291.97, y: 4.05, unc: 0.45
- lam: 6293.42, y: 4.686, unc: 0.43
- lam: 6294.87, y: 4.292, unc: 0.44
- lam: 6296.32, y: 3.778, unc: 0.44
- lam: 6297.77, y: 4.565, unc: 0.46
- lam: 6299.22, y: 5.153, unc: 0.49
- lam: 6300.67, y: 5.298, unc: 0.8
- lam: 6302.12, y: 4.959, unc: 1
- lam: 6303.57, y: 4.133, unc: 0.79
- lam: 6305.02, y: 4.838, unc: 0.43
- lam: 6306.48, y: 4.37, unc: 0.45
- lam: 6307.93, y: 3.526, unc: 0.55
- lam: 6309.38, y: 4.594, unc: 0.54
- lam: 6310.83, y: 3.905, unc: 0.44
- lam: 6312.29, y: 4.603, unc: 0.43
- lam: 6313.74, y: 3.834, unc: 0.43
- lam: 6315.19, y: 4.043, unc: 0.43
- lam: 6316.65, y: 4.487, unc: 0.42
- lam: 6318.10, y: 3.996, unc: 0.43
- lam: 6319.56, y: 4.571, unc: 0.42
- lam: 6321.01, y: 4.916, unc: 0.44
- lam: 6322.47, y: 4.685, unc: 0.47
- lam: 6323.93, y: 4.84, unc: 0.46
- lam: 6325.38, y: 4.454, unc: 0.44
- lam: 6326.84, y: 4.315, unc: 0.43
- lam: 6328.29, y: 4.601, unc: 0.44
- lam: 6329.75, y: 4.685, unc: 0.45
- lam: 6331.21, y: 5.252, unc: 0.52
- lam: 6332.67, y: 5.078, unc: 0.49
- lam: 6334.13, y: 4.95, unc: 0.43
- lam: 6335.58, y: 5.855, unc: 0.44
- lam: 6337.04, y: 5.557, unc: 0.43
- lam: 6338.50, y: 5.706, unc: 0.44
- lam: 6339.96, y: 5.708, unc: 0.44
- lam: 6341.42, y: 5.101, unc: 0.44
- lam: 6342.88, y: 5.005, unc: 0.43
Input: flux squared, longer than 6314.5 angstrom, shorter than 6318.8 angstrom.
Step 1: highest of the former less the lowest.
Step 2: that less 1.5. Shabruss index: 2.7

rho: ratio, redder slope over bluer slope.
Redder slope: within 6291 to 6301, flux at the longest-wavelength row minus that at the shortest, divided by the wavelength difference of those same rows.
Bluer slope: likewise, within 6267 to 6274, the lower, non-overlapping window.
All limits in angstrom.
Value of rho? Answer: -1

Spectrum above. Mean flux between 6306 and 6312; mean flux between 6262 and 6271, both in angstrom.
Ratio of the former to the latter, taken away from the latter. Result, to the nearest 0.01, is 3.40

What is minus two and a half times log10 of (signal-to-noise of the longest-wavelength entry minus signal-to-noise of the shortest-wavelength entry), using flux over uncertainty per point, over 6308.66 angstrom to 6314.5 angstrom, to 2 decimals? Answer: 0.97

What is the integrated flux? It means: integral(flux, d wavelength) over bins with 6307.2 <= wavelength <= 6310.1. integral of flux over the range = 11.8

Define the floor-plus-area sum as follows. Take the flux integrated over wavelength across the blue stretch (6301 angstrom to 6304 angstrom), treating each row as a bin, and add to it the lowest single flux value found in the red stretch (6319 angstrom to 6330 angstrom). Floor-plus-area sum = 18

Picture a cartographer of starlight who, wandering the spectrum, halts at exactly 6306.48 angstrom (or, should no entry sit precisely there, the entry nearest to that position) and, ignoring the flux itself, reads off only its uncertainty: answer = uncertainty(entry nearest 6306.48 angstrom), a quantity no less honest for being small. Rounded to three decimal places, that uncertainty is 0.450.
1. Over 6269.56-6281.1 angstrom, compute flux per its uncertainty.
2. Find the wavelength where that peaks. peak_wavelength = 6270.28 angstrom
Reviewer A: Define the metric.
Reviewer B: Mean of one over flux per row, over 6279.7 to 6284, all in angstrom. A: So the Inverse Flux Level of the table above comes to 0.205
